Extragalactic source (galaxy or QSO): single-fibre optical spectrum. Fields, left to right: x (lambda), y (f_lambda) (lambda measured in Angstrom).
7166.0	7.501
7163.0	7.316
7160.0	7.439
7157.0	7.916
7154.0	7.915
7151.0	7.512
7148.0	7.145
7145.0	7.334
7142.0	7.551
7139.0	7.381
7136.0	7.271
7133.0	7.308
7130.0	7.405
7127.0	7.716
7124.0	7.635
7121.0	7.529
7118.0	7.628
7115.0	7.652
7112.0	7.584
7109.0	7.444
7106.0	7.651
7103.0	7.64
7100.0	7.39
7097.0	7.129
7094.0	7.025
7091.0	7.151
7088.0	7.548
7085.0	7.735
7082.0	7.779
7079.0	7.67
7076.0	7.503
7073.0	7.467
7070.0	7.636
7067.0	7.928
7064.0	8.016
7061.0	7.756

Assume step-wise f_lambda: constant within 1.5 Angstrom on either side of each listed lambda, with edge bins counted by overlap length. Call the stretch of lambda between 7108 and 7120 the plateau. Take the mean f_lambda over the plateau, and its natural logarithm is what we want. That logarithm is 2.03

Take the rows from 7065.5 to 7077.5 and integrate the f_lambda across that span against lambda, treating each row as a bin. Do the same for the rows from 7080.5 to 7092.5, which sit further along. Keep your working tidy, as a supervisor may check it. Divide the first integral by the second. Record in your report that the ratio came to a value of 1.01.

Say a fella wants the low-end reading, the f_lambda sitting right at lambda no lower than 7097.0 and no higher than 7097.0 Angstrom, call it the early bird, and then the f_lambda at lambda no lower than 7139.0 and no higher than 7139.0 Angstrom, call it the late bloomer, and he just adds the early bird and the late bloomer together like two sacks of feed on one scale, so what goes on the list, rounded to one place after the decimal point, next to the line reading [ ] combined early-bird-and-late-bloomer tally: 14.5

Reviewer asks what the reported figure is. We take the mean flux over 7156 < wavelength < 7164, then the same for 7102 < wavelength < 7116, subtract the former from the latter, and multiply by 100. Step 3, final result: 4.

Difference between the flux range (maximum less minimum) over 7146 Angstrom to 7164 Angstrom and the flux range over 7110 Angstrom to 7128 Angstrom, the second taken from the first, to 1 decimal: 0.6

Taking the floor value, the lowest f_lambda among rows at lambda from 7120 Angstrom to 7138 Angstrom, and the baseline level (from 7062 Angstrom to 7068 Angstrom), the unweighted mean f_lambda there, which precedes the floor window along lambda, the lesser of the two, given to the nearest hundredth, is 7.27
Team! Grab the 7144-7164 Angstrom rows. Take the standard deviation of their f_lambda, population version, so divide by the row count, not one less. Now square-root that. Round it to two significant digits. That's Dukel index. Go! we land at 0.53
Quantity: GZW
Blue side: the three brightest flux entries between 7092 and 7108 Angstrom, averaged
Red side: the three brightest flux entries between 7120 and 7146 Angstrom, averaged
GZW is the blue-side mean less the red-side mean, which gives -0.1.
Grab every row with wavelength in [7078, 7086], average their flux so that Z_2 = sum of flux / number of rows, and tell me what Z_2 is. 7.73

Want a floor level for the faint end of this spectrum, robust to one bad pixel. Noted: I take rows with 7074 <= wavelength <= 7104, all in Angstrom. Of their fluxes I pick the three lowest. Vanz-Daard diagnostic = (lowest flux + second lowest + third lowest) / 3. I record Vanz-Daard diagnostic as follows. 7.10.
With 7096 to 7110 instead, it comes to 7.32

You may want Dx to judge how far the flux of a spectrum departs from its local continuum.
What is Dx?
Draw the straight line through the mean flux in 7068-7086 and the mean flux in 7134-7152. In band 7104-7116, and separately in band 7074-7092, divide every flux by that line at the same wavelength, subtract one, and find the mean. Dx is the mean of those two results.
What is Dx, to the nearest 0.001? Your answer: 0.003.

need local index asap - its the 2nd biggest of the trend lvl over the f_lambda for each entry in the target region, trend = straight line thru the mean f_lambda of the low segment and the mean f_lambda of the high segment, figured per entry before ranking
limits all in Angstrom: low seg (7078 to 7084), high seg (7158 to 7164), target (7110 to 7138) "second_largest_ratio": 1.03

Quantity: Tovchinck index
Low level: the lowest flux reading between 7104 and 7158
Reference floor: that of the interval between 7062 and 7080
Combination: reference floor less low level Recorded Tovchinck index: 0.32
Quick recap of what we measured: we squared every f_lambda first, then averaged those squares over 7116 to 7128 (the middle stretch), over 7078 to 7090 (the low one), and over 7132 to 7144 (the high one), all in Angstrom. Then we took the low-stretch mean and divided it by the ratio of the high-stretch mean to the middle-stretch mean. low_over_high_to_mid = 63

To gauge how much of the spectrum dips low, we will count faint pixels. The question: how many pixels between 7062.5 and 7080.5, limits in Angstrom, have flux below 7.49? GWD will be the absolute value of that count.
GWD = 1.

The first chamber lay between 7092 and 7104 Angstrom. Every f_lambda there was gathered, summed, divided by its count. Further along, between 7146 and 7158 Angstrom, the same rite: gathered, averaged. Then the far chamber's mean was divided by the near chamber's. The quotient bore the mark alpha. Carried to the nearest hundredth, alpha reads 1.04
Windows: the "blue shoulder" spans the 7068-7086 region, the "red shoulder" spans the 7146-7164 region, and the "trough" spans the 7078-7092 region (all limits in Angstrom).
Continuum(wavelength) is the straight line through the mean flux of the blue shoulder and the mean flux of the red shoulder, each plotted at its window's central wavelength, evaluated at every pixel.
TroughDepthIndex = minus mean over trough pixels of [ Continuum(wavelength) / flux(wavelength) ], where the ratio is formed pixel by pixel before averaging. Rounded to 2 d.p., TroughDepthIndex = -1.01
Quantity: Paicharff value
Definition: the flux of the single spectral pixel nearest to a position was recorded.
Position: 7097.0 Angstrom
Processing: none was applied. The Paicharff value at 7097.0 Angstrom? 7.129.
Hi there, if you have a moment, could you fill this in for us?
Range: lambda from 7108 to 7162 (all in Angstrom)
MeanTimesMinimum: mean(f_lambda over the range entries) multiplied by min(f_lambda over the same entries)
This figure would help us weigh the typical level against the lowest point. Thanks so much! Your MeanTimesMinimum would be 53.7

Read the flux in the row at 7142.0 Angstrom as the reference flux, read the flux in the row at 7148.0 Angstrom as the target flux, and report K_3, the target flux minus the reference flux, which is -0.41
